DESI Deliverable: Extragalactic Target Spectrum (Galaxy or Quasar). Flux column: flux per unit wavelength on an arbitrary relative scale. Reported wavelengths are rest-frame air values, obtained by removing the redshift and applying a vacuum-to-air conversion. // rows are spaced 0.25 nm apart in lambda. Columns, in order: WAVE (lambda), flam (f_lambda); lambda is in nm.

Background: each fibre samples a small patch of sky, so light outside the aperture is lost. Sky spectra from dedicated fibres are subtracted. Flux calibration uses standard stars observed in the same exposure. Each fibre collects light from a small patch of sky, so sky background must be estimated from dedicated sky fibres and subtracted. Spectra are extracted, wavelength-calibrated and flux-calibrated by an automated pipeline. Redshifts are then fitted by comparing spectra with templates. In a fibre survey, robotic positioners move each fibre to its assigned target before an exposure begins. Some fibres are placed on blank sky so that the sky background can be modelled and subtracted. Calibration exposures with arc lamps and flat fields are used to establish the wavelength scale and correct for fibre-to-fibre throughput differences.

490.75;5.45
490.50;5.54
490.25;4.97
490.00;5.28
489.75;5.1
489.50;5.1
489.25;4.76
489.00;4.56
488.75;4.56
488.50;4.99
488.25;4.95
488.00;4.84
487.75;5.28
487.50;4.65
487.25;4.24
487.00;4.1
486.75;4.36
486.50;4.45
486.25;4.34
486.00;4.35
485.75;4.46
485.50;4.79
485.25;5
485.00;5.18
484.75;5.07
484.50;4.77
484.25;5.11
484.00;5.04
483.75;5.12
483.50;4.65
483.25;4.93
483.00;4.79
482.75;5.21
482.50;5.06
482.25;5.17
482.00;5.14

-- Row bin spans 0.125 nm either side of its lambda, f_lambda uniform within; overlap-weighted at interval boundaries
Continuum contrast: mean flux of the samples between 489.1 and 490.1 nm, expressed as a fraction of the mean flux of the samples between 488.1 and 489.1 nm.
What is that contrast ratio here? 1.06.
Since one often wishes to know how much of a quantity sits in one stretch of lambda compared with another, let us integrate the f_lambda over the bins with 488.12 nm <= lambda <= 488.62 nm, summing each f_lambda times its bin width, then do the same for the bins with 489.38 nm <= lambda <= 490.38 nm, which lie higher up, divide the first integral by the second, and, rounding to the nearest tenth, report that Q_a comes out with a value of 0.5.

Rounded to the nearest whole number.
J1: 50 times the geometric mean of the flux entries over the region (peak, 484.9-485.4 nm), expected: 254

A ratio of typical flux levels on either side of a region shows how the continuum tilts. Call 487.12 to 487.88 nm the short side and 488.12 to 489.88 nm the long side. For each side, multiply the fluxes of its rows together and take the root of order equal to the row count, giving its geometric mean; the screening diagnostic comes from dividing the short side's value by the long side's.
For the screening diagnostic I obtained 0.97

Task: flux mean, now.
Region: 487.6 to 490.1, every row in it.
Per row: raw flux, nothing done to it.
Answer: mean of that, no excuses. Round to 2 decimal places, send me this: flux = 4.94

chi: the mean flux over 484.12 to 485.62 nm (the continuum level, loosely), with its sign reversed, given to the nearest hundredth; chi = -4.99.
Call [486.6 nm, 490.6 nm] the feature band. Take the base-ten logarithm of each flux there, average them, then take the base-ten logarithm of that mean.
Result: -0.166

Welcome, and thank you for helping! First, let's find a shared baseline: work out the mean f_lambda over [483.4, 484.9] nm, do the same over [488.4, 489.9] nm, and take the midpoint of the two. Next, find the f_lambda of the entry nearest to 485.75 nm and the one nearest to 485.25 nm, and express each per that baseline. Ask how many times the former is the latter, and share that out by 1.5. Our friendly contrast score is 0.595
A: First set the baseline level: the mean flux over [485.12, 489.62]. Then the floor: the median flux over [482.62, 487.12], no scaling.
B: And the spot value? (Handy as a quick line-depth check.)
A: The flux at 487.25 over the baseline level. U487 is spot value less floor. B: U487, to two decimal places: -3.88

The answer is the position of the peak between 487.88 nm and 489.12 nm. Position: 488.50 nm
